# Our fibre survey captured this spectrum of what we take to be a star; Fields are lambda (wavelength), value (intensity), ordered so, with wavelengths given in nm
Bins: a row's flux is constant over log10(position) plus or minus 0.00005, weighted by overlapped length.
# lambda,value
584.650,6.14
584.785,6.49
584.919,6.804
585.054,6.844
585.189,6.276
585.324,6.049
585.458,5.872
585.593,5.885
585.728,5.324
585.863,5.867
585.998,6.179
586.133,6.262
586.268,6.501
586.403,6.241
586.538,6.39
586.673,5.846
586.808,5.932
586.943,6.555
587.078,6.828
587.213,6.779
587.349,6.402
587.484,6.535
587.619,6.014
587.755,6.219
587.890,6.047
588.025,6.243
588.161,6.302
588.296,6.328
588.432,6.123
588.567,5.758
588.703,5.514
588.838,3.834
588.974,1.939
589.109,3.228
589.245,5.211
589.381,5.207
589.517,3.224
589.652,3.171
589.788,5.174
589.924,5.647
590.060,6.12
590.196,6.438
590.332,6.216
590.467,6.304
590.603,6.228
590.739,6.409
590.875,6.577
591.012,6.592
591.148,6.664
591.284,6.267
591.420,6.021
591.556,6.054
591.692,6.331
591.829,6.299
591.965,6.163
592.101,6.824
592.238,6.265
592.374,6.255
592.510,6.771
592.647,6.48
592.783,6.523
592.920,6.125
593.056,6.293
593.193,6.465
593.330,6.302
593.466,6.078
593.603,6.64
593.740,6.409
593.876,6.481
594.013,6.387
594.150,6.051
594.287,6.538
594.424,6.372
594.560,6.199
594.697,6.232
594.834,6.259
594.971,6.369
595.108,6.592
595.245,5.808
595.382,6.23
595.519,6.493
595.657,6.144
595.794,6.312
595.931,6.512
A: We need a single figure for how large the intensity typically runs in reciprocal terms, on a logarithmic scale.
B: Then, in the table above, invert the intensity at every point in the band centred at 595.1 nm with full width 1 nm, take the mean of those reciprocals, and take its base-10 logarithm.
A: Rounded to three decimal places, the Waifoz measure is -0.798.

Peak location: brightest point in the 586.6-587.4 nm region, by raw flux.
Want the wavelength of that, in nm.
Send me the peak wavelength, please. 587.078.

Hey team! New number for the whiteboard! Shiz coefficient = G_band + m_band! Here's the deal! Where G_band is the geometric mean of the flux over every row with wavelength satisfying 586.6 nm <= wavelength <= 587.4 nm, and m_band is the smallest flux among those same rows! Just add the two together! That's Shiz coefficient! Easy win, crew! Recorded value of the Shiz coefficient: 12.2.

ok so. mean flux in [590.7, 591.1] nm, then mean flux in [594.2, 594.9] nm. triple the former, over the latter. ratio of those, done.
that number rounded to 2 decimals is 3.10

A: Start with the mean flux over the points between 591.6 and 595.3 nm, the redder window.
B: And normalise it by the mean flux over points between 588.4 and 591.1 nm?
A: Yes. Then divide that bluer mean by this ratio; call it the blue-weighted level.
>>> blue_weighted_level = 4.3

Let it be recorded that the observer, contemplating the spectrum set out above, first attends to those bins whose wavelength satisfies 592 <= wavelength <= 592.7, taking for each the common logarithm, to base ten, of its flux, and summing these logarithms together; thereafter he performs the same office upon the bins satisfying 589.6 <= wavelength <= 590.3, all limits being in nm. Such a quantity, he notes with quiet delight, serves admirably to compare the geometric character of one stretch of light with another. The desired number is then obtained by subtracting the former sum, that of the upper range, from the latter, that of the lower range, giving -0.51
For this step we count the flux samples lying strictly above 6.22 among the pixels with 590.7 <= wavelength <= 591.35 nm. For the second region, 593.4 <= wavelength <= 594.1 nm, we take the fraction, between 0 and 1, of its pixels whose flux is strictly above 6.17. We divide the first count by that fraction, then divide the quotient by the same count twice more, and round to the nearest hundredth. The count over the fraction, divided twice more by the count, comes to 0.25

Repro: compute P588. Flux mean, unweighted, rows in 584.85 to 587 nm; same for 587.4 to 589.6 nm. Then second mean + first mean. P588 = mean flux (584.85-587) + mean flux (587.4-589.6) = 11.4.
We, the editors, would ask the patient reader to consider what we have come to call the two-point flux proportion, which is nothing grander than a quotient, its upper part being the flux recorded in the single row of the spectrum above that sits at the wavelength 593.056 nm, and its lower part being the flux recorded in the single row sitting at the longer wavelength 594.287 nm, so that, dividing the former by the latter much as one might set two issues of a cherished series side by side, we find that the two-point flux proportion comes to 0.96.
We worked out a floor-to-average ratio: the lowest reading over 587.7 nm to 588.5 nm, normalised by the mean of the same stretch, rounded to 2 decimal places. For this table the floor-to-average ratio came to 0.97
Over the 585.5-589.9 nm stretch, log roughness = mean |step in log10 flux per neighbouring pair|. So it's 0.057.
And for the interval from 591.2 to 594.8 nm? 0.017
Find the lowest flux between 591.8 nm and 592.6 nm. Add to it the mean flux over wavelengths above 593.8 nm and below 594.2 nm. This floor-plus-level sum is 12.5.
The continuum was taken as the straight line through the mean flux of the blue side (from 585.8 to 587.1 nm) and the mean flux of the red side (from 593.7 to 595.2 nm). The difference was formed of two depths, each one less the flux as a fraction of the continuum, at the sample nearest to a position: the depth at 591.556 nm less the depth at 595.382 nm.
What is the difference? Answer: 0.02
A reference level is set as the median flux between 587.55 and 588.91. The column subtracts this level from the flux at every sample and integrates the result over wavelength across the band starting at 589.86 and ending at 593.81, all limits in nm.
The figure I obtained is 1.0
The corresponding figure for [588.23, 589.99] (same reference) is -2.5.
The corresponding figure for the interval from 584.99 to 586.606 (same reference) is 0.1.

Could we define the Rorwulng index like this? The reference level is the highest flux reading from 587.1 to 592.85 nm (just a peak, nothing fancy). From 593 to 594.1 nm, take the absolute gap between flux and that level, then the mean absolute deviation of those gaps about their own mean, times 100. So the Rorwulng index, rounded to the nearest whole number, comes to 12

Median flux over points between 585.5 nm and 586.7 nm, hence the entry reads 6.18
